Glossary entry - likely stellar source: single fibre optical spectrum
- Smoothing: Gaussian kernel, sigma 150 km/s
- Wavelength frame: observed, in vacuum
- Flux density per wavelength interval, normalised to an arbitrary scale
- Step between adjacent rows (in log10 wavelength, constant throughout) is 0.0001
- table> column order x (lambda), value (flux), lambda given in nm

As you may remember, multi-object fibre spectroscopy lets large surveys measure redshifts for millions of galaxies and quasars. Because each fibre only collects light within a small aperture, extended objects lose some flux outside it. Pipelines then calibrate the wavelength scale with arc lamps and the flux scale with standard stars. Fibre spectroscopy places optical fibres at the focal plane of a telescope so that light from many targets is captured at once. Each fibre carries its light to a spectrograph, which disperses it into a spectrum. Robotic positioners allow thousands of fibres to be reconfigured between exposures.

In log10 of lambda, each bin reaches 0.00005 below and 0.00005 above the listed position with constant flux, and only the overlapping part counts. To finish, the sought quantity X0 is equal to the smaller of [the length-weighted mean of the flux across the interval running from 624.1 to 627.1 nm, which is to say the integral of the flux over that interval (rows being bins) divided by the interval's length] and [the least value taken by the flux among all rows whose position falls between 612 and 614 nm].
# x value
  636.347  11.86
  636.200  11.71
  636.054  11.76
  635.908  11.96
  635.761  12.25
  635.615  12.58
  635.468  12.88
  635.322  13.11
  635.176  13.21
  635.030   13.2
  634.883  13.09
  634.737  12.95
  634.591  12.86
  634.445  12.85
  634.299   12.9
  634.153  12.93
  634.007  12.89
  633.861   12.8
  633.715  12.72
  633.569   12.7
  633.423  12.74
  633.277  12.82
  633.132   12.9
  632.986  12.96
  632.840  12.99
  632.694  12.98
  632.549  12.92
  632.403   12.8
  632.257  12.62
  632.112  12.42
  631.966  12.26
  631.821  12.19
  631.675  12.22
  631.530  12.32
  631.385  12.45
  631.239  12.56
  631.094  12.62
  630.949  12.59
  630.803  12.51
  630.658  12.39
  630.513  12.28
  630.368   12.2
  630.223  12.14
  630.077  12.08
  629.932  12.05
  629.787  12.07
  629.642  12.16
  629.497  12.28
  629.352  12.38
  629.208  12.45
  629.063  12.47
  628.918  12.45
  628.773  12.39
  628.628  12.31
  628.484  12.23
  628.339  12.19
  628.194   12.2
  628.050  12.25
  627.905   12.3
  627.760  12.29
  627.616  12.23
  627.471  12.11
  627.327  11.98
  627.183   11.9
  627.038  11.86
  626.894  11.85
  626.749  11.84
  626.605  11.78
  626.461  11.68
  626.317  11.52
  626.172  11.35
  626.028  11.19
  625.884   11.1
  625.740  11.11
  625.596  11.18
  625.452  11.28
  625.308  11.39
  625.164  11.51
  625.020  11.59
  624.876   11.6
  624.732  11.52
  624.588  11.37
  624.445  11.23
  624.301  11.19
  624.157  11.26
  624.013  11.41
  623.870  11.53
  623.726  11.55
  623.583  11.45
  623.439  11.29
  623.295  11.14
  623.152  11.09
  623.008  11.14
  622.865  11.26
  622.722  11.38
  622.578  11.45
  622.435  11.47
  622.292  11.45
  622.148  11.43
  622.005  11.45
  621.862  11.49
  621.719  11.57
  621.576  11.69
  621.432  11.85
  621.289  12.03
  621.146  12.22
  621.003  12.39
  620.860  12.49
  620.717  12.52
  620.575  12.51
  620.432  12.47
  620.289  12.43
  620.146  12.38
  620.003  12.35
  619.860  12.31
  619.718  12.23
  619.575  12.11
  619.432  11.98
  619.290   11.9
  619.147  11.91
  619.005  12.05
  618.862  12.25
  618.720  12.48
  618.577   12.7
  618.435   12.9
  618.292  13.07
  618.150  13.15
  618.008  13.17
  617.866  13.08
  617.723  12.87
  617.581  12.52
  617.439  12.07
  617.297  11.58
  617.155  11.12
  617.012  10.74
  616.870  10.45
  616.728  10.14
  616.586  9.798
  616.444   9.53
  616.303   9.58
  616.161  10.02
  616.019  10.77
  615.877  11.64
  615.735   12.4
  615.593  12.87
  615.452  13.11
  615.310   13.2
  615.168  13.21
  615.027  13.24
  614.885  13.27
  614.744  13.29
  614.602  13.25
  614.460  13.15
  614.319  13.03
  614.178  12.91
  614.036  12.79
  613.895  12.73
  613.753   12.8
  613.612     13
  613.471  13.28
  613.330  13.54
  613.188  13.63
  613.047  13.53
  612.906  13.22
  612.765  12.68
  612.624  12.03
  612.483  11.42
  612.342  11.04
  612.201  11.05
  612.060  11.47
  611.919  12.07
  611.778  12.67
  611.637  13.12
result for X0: 11.0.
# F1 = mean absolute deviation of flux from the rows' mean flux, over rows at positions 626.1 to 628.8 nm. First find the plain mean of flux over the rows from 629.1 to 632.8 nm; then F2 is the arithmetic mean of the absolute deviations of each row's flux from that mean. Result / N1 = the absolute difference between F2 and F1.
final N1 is 0.05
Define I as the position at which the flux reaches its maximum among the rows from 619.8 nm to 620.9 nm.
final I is 620.717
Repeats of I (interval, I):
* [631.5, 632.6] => 632.549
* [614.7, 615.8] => 614.744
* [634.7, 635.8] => 635.176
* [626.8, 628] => 627.905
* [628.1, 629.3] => 629.063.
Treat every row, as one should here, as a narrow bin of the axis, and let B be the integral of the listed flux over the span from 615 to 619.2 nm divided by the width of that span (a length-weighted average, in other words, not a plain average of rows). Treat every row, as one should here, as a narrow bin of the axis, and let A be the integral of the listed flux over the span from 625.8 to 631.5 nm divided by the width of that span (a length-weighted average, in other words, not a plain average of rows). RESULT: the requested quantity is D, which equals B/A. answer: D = 0.98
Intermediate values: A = 12.1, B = 11.9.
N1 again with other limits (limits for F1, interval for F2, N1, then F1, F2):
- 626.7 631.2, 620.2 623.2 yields 0.28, 0.16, 0.45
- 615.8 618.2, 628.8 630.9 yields 0.99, 1.13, 0.14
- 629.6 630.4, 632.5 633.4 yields 0.00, 0.05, 0.05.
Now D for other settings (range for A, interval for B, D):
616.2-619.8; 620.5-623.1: 1.00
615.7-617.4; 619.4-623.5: 1.11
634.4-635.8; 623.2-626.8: 0.88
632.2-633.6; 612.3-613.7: 0.99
